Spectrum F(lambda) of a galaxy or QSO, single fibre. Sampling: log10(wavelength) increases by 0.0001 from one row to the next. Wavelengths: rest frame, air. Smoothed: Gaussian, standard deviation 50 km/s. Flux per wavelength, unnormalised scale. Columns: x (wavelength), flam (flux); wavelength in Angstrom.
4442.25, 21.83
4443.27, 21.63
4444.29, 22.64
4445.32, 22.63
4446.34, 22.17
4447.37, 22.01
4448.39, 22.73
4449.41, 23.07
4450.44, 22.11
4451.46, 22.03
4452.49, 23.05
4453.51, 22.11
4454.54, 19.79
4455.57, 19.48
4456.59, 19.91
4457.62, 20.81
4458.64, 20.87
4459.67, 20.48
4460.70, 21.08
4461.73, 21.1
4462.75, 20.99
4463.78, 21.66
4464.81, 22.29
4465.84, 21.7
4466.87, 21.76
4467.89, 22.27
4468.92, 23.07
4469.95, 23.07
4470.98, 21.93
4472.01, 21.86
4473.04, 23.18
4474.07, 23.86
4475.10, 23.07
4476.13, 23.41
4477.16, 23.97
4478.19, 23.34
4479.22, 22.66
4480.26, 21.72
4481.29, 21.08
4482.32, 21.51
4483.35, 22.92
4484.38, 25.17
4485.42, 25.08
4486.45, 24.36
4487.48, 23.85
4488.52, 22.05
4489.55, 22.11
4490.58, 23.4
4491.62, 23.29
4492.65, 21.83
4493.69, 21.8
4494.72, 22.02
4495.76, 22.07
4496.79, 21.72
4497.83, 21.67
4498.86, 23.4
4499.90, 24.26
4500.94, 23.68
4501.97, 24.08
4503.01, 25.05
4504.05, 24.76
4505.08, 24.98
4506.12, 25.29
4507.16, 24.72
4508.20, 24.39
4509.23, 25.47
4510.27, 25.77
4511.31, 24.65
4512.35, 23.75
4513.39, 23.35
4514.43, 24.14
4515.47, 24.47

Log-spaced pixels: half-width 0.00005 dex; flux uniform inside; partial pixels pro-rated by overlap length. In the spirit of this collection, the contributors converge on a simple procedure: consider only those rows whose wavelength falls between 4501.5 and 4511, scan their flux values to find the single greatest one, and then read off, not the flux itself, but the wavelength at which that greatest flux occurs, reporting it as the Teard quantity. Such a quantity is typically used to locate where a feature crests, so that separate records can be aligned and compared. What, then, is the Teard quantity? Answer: 4510.27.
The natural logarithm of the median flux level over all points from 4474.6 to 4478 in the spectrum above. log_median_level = 3.15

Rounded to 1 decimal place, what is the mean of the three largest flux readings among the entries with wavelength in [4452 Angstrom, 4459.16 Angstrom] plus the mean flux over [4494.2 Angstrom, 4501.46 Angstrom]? 44.7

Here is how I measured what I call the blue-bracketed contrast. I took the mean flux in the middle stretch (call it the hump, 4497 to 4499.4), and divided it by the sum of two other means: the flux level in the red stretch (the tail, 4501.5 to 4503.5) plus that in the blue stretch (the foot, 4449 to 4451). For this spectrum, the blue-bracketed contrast 0.48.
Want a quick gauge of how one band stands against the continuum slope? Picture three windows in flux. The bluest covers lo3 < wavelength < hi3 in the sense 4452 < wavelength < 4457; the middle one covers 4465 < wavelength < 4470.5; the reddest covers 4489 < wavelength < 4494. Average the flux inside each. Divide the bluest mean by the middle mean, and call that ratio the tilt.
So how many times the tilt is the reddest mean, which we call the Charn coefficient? 24.1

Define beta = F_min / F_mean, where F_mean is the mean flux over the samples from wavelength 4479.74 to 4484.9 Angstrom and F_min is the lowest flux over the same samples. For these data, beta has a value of 0.938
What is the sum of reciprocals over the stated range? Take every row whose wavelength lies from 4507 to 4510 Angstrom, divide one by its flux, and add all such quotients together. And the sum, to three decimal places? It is 0.121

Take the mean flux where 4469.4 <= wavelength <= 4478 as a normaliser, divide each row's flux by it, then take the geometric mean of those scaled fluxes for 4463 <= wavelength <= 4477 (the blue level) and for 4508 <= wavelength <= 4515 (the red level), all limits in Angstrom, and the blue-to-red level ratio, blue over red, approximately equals 0.92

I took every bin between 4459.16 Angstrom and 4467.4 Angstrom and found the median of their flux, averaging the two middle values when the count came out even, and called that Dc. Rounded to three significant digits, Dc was 21.4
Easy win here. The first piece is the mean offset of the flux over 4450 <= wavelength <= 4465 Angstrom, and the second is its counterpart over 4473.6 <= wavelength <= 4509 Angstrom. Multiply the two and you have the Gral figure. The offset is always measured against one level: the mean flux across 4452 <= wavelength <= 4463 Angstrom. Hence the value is 1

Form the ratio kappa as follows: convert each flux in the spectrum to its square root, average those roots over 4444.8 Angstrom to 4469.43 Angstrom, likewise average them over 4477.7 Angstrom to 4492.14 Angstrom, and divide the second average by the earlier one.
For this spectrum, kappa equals 1.03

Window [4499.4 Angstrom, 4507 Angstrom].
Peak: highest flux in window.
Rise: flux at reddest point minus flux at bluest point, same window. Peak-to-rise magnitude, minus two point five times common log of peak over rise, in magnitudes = -3.5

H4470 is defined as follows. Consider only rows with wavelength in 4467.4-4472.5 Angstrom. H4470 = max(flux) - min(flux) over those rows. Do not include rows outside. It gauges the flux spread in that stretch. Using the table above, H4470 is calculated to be 1.2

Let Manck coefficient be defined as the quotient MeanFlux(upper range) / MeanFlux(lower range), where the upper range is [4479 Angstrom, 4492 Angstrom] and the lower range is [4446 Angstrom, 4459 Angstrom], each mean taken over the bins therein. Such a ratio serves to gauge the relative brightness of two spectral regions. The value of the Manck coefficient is 1.07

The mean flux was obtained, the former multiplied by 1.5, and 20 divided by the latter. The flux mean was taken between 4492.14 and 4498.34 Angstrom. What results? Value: 0.61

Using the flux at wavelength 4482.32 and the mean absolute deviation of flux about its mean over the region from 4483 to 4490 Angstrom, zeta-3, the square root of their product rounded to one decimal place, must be 4.9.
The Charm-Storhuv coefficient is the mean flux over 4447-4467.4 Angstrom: 21.5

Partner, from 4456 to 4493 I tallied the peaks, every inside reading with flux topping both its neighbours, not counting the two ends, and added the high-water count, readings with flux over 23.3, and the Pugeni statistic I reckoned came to 16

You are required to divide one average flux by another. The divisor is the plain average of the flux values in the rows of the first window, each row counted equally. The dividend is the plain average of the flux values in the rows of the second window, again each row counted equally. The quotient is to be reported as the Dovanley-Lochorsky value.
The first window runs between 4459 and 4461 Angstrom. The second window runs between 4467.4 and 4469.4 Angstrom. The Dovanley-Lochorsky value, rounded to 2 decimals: 1.09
